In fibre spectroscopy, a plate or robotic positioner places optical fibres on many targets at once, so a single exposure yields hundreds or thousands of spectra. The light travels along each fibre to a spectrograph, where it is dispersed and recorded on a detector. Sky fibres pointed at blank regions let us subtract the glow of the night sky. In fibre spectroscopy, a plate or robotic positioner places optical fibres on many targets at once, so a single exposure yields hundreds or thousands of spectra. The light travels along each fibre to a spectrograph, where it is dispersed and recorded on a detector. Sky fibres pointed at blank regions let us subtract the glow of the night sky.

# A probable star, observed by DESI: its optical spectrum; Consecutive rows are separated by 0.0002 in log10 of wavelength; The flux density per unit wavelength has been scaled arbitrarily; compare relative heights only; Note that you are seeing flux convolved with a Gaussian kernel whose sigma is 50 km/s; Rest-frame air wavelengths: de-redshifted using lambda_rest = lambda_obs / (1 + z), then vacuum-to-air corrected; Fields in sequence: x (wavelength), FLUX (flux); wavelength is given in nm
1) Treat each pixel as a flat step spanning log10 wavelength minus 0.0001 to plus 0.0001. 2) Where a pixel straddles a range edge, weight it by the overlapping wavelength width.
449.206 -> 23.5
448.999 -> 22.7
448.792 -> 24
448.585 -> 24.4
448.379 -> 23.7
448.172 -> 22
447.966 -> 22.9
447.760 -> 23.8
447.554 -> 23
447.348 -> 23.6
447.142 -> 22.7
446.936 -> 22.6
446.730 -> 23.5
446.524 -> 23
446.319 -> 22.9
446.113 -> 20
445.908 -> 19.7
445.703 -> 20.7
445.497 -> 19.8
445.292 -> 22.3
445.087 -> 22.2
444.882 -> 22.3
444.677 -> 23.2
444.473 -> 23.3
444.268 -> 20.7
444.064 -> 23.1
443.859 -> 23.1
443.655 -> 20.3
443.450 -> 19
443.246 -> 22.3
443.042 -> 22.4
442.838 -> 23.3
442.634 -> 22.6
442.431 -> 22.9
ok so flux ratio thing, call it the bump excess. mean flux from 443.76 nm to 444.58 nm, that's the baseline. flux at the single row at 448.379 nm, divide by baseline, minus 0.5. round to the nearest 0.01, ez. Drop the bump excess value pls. 0.55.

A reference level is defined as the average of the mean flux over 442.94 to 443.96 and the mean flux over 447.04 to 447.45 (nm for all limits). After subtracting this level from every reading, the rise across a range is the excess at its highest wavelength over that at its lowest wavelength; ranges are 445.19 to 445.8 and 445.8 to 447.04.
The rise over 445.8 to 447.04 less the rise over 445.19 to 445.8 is 4.5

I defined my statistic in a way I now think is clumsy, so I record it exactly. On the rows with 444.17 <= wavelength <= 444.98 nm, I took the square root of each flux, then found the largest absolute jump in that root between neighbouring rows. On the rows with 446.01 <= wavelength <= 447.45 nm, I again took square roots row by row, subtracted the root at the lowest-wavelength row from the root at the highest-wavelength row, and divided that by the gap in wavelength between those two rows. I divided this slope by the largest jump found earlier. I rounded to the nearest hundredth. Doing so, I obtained 1.13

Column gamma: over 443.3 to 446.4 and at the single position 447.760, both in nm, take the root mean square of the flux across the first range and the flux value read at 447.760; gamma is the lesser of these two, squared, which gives 465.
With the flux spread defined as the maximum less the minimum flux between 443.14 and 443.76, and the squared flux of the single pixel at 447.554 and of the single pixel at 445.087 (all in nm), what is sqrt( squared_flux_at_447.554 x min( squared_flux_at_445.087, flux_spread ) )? 42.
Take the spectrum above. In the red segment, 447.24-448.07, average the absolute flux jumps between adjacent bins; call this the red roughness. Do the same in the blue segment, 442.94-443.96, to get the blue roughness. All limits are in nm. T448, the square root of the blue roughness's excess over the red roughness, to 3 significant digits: 1.05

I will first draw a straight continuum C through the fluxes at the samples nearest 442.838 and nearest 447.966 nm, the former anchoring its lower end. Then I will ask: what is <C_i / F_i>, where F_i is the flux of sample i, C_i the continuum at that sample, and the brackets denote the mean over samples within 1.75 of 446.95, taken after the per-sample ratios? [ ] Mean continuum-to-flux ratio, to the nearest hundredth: 1.03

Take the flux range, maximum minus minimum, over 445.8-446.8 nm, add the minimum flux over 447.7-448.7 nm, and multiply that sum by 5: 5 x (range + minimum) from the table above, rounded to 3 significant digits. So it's 129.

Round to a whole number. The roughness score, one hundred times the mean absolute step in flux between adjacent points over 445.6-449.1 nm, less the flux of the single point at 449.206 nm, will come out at 64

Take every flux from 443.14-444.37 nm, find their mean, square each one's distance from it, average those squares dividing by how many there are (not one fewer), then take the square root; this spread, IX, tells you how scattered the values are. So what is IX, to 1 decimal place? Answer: 1.5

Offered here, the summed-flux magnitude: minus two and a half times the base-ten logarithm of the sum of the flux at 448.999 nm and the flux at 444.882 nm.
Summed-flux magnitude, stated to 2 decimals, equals -4.13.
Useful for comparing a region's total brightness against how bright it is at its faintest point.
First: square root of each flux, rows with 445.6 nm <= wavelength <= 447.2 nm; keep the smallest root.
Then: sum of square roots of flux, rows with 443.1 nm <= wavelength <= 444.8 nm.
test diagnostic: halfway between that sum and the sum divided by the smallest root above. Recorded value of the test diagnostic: 22.9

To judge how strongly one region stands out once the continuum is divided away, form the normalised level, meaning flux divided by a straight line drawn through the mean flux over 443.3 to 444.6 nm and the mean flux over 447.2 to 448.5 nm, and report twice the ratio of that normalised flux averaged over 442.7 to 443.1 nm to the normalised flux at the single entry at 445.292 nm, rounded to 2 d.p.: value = 2.14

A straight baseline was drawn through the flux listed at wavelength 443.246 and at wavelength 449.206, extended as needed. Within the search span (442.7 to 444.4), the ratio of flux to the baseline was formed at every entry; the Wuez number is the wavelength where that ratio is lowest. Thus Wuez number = 443.450 nm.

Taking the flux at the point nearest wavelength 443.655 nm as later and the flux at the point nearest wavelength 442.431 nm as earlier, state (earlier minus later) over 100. 0.026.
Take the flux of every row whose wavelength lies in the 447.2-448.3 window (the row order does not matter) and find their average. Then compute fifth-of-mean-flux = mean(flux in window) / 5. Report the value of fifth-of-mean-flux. 4.61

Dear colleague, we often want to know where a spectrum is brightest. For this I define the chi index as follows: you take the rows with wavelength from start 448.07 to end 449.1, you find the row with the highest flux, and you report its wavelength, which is 448.585 nm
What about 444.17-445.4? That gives 444.473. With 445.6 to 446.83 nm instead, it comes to 446.730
